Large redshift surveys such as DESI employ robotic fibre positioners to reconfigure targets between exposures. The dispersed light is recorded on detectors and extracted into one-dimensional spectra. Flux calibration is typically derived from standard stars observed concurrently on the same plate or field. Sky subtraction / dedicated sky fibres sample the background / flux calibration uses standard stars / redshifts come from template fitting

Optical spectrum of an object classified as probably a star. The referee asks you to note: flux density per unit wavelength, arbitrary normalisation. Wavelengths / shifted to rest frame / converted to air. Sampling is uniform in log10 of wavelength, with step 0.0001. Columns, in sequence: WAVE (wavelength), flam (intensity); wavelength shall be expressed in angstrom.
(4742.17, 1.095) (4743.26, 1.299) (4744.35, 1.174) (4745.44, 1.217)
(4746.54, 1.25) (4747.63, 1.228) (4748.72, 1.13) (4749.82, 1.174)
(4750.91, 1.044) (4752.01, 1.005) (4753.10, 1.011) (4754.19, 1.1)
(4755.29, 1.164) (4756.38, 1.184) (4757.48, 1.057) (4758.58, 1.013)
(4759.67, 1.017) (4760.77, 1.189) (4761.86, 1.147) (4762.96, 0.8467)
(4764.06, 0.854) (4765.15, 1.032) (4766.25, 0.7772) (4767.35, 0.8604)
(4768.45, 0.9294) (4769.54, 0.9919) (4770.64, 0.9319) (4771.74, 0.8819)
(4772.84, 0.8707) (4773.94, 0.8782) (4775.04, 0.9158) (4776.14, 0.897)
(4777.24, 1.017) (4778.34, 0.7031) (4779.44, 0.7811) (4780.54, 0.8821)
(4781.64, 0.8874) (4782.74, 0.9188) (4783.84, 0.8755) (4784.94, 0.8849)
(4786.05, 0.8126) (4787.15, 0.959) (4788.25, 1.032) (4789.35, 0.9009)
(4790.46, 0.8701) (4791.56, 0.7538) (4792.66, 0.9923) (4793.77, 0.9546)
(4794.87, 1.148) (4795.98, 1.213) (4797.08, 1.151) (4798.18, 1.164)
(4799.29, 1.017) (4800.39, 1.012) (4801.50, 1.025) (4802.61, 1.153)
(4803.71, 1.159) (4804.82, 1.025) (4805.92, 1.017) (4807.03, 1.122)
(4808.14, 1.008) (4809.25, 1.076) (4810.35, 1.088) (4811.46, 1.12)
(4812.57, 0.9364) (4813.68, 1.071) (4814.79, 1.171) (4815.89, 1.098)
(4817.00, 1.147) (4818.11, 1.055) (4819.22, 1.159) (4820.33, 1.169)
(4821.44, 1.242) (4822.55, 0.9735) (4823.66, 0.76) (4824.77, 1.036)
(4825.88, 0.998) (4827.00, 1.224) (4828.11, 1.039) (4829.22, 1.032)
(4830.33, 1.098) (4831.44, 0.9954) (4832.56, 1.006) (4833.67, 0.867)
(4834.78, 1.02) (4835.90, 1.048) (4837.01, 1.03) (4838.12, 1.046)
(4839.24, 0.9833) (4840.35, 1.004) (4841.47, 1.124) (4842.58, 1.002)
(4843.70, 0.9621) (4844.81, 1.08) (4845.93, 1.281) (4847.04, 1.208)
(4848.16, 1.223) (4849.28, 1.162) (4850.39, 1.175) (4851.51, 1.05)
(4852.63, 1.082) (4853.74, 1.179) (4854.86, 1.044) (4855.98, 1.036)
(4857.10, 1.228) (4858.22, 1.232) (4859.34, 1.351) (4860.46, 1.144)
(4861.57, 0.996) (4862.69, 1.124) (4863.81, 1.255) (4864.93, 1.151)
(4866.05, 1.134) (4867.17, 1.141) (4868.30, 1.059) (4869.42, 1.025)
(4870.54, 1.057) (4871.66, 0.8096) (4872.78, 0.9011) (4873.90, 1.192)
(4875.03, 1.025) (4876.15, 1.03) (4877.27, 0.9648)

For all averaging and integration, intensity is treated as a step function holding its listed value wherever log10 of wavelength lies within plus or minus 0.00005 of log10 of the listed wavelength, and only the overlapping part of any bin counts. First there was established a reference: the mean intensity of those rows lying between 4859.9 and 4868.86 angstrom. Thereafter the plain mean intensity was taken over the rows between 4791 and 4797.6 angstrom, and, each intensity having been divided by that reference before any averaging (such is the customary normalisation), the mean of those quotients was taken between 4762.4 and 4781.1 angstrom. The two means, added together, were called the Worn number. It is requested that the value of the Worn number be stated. 1.82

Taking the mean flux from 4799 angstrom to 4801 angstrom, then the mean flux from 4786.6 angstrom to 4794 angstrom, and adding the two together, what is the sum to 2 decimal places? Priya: 1.94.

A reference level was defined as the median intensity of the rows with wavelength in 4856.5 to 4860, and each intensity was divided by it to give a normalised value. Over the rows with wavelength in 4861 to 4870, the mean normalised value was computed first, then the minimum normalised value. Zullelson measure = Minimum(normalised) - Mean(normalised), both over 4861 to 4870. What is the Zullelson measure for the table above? -0.093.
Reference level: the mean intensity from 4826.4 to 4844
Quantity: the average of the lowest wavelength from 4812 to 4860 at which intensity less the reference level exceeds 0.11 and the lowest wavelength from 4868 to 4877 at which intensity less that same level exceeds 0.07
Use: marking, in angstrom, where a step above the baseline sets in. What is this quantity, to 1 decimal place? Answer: 4844.3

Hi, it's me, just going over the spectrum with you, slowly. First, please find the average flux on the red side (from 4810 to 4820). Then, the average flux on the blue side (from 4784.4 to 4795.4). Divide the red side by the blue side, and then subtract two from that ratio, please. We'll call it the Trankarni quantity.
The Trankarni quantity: -0.82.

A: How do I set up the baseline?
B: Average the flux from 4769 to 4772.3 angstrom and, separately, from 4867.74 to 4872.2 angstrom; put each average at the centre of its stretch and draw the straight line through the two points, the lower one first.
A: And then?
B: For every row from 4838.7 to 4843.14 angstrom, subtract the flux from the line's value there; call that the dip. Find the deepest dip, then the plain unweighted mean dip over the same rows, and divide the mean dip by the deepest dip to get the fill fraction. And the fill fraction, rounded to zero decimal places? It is 5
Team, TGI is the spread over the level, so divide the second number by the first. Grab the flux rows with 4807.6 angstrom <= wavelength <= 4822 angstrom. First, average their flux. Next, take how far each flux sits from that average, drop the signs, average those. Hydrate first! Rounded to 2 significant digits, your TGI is 0.054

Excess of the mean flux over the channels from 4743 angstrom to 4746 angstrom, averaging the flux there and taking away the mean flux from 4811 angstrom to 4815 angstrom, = 0.16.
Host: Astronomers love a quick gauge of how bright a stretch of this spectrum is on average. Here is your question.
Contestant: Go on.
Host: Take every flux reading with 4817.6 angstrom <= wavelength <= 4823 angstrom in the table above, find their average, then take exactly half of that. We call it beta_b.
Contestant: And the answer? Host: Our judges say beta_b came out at 0.56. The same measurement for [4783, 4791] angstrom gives 0.45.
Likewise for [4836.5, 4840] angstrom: 0.51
